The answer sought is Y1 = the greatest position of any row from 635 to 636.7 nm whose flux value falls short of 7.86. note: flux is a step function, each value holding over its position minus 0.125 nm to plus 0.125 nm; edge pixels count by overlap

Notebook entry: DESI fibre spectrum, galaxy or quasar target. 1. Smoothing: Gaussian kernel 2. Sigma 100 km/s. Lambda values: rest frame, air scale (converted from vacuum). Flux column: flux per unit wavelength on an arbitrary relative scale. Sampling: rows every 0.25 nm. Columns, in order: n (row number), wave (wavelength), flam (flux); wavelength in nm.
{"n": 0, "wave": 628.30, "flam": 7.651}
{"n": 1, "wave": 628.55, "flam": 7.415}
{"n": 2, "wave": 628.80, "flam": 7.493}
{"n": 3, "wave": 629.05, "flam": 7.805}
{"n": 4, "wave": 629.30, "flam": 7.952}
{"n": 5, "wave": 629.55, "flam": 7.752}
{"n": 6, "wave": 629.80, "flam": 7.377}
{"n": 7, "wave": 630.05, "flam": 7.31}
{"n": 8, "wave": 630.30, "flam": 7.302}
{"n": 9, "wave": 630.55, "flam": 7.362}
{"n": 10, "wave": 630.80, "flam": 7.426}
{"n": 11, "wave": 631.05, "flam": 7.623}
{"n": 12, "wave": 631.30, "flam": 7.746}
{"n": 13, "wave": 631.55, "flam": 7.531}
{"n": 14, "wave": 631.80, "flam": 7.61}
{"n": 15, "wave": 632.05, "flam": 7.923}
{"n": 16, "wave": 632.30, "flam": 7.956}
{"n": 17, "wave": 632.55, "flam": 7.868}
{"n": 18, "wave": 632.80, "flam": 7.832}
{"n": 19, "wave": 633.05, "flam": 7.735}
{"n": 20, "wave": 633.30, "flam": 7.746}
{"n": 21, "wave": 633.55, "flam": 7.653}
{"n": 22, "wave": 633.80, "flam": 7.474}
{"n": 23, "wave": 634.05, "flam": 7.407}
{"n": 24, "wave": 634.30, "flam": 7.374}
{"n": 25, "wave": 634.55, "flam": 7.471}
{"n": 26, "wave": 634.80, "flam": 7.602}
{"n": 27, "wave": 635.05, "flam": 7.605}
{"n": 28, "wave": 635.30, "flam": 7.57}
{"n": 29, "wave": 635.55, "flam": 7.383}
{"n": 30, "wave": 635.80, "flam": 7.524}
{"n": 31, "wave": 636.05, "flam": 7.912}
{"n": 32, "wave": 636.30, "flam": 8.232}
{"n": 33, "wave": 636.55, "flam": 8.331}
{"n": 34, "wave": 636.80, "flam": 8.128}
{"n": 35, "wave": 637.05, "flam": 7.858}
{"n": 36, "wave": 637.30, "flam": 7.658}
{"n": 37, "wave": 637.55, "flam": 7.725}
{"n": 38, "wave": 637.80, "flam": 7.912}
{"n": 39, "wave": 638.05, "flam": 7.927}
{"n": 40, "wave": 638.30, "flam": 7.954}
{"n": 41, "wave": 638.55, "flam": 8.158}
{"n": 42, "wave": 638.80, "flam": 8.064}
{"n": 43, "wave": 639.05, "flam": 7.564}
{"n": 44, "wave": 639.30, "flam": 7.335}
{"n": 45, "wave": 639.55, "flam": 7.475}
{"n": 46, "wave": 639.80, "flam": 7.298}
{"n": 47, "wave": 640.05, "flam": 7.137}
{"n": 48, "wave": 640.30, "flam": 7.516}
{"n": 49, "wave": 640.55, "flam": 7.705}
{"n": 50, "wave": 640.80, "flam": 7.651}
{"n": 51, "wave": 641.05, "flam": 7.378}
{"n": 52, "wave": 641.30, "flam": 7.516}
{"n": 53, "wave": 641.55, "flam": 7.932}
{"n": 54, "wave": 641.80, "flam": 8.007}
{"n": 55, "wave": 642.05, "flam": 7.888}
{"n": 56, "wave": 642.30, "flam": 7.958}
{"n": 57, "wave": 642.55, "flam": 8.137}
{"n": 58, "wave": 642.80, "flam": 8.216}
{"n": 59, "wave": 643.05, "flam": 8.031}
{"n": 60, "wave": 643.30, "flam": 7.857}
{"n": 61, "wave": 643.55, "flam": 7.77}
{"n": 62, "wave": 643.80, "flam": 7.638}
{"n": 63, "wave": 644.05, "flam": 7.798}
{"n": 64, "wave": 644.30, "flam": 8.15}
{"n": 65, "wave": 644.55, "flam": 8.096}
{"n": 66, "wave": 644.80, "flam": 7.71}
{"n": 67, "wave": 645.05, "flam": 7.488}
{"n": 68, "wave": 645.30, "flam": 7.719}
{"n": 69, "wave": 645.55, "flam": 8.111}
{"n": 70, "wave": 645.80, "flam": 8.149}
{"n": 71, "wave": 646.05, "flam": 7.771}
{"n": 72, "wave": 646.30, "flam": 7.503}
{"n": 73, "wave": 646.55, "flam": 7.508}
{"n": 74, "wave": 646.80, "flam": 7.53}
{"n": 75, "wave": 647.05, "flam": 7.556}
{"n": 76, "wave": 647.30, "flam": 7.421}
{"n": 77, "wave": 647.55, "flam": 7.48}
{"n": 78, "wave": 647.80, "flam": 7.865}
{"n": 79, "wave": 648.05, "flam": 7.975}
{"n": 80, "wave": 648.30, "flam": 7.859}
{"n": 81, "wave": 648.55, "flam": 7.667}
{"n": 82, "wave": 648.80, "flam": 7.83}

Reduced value 635.80 nm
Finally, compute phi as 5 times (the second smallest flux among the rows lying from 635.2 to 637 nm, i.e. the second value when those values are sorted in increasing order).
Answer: 37.6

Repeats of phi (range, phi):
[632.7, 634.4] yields 37.0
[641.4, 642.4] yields 39.7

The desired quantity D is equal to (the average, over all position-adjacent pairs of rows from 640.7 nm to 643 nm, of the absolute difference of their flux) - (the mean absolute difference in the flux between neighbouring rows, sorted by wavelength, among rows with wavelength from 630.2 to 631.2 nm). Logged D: 0.06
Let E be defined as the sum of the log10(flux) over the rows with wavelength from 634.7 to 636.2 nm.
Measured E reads 5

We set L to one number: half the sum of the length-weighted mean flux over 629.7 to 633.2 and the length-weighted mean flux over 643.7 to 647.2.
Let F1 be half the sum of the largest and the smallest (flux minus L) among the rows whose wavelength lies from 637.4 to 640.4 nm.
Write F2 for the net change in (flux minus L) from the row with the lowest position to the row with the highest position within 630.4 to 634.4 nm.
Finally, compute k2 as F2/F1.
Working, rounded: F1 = -0.04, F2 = 0.0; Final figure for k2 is 0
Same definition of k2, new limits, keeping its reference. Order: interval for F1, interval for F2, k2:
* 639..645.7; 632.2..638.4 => 0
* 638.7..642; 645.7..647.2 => 7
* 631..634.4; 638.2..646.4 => 17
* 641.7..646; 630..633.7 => 2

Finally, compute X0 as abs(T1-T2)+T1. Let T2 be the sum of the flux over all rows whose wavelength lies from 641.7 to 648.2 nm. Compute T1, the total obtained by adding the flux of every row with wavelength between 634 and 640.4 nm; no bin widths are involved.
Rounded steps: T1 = 200.1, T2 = 203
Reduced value 203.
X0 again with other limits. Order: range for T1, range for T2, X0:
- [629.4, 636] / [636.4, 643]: 202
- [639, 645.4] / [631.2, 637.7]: 201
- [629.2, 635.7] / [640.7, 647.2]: 203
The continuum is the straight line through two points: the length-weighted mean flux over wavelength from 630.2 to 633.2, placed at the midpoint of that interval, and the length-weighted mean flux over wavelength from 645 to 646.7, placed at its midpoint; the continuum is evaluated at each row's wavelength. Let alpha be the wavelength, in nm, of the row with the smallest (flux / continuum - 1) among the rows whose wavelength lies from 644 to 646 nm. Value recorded 645.05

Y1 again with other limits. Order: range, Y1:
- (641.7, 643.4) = 643.30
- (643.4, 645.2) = 645.05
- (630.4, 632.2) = 631.80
